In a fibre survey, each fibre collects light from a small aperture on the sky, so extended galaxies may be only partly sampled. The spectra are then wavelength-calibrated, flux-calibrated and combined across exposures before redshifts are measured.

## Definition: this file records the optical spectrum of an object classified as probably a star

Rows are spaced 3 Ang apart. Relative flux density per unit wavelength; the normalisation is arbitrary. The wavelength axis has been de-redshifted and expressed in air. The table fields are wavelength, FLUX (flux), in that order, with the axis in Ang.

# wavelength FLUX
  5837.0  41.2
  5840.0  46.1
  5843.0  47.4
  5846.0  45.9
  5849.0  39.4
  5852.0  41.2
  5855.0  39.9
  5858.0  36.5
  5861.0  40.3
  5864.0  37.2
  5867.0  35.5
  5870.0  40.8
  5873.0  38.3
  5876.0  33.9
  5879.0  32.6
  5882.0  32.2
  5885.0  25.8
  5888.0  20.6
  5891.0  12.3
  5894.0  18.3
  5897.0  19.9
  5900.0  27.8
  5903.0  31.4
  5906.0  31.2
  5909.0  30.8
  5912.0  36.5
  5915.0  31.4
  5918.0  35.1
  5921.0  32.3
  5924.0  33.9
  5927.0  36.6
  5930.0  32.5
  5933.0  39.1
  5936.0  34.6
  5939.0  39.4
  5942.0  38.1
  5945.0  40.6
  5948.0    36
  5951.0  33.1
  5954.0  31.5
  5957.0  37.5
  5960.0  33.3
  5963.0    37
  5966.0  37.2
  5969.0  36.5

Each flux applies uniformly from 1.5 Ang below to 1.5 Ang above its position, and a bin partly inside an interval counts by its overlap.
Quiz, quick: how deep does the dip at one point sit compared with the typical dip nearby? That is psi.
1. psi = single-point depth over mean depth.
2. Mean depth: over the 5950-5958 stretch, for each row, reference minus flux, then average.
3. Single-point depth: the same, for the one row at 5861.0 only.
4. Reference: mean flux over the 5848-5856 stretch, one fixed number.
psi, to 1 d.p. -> 0.0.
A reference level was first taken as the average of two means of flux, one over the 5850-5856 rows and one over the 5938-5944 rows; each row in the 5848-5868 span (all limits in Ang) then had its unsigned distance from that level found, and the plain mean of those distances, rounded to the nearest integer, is 2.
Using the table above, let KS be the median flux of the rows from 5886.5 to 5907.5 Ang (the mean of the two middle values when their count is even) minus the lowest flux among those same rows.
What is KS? 8.3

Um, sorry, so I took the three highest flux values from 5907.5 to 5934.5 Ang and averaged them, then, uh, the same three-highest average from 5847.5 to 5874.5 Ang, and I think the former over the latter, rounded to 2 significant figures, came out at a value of 0.92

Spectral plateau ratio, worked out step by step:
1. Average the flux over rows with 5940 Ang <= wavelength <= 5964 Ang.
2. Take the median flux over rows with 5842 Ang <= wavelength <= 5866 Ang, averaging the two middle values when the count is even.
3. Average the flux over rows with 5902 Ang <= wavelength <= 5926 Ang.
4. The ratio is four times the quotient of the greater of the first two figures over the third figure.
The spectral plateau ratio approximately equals 4.9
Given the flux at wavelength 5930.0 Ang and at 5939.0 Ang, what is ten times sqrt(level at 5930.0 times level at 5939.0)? 358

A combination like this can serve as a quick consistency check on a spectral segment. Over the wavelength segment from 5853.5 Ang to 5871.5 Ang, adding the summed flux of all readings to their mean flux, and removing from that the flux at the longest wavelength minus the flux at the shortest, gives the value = 268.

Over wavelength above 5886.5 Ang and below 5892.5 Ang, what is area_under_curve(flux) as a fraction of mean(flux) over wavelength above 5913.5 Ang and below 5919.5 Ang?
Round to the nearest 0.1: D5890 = 3.0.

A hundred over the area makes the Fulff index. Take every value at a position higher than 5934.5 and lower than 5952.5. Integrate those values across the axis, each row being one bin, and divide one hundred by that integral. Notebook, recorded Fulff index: 0.15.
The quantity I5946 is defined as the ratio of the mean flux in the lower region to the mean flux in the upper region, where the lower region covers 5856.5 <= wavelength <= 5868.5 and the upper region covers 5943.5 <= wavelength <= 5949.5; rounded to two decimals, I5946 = 0.98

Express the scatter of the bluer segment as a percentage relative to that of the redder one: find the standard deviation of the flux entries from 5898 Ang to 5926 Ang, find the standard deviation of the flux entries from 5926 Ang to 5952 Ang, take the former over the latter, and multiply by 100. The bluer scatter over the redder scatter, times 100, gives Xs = 90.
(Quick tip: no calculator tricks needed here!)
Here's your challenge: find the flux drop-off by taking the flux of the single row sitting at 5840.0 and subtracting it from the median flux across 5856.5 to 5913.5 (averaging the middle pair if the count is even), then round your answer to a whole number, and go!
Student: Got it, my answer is -14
